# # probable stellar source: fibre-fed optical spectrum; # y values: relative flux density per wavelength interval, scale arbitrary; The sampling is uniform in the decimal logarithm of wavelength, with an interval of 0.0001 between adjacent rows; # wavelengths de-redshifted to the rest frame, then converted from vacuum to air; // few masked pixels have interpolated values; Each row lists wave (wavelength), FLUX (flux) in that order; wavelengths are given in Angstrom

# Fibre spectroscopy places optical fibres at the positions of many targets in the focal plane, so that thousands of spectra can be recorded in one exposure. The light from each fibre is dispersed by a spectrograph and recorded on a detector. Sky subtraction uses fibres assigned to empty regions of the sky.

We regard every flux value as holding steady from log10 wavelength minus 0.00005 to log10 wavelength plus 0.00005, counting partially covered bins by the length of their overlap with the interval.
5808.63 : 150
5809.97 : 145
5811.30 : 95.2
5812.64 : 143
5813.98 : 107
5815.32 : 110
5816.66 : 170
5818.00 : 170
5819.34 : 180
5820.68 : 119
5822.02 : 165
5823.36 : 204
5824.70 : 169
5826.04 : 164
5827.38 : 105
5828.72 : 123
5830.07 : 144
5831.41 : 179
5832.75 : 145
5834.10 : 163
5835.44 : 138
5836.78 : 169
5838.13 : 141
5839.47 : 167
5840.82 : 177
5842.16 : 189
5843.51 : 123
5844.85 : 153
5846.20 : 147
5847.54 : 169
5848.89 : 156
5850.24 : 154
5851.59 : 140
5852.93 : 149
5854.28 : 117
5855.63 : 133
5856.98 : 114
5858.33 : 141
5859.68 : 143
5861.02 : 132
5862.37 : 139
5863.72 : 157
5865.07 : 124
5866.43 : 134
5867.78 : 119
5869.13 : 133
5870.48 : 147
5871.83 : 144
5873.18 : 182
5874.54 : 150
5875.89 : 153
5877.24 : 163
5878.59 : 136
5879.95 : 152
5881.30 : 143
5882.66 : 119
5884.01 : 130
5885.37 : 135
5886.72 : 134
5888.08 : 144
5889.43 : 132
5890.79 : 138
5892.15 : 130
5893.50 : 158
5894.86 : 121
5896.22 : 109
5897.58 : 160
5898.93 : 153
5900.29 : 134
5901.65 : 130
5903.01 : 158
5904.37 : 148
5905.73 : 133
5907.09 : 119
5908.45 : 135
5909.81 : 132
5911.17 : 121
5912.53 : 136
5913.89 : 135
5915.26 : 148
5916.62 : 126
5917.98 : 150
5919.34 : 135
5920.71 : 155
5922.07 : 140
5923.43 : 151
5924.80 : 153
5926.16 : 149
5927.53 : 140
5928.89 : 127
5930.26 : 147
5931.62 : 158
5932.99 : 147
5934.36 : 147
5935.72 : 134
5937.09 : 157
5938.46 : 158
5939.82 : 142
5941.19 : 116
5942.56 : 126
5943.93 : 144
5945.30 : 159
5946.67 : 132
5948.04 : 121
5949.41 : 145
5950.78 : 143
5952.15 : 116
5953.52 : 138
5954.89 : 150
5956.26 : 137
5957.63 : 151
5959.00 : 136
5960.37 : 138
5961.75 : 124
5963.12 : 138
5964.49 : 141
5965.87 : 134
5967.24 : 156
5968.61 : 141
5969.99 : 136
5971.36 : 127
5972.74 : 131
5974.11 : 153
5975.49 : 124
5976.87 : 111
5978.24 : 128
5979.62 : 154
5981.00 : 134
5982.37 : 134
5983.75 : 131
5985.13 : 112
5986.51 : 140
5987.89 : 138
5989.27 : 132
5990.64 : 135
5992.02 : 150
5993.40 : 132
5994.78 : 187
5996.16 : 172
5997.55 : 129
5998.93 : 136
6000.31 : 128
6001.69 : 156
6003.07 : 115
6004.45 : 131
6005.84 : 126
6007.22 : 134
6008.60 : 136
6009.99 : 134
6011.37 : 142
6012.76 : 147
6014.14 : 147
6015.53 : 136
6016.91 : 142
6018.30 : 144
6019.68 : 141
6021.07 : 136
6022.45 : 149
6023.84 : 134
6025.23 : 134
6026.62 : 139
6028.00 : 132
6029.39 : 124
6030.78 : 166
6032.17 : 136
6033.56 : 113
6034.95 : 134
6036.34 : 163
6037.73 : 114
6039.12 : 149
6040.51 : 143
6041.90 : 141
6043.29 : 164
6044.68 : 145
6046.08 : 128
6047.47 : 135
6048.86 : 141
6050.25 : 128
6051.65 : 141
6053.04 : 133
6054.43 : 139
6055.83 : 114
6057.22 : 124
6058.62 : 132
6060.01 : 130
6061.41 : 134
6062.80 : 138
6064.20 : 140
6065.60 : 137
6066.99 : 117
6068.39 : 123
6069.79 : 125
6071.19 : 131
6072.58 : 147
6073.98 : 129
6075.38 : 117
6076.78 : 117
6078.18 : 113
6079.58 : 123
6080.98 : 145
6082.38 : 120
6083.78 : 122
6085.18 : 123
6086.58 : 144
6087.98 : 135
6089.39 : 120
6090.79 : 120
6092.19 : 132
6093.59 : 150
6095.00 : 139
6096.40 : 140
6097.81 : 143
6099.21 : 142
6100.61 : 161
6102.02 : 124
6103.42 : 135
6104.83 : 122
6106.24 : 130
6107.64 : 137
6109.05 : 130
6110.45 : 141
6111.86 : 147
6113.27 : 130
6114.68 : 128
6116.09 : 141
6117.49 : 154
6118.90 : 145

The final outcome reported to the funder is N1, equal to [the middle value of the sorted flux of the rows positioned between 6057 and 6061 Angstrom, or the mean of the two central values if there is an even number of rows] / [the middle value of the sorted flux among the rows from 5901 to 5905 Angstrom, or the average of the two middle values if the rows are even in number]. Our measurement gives 0.88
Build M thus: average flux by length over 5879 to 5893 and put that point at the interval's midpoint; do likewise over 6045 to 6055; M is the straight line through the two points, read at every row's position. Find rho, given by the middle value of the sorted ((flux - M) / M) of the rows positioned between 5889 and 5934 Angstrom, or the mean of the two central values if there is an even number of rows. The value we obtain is 0.02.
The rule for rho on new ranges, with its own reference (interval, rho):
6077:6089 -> -0.09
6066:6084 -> -0.09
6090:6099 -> 0.03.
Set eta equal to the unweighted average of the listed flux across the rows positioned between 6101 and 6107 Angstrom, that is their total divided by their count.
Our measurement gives 128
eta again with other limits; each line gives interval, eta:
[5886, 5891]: 137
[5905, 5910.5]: 130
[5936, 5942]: 143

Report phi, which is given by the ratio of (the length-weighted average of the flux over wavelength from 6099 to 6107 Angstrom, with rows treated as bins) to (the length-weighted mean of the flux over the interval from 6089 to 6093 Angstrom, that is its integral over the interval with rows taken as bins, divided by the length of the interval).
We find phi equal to 1.08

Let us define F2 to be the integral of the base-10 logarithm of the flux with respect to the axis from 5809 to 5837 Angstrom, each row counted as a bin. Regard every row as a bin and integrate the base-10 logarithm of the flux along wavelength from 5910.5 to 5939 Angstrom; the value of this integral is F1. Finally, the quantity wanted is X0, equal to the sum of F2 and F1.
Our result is 122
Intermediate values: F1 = 61.4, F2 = 60.5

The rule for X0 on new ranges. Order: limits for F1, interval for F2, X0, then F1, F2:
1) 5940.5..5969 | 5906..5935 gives 123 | 60.9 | 62.2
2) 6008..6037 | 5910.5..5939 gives 124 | 62.1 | 61.4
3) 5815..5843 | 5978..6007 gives 123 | 61.3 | 62.0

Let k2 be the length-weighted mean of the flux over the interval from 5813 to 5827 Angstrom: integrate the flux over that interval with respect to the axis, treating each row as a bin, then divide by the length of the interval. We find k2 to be 154.5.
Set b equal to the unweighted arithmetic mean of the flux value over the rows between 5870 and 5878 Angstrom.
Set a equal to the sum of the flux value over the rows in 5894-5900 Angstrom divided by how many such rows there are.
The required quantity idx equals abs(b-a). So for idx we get 21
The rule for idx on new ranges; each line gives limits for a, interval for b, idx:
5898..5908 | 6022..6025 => 2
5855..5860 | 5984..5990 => 2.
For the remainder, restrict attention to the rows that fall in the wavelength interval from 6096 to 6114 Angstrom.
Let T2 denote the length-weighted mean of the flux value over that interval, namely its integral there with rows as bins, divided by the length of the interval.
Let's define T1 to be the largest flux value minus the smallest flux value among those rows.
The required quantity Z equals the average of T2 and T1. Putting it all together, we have 88.0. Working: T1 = 39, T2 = 137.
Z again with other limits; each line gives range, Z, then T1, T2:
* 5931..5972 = 91.4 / 43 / 140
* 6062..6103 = 89.8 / 48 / 132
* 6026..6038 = 94.7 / 53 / 136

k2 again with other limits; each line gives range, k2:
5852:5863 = 133.7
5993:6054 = 139.5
